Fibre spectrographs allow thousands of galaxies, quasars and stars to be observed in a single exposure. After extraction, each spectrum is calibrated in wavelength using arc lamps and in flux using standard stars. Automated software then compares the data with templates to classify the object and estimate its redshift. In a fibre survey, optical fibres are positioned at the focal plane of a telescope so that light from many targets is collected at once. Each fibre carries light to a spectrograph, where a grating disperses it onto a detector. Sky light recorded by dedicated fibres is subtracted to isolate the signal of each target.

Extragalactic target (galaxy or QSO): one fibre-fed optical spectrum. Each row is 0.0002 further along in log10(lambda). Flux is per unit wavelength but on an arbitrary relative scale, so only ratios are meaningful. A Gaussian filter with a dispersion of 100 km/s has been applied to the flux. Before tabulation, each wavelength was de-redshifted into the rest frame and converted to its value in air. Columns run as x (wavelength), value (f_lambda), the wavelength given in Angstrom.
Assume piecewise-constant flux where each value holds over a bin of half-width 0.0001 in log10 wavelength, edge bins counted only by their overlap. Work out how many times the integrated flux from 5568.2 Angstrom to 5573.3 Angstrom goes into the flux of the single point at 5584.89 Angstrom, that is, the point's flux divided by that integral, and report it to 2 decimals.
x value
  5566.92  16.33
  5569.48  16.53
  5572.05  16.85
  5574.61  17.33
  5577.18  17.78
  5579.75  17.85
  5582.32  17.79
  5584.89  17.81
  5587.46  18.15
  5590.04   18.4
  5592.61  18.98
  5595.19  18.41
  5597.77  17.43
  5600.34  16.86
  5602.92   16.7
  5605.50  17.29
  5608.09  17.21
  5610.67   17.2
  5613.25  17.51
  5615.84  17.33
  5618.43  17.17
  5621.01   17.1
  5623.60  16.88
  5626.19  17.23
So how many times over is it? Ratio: 0.21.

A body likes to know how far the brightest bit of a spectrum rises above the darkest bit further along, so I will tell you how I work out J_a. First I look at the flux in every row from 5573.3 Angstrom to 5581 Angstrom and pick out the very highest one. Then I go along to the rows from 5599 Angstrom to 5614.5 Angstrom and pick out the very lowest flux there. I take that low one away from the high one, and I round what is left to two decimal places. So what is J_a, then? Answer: 1.15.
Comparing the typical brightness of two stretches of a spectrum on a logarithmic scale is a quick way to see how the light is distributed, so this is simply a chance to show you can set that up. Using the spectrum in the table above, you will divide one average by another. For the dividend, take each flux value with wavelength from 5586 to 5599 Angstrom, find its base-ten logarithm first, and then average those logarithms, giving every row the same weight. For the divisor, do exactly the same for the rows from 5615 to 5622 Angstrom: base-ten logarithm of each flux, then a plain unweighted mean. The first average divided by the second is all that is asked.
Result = 1.02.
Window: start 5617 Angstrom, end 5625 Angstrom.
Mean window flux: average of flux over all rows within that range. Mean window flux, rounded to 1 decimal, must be 17.1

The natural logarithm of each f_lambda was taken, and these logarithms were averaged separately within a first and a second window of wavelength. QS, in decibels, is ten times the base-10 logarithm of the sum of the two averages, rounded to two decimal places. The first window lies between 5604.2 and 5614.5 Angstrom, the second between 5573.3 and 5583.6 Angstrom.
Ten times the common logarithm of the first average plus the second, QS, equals 7.58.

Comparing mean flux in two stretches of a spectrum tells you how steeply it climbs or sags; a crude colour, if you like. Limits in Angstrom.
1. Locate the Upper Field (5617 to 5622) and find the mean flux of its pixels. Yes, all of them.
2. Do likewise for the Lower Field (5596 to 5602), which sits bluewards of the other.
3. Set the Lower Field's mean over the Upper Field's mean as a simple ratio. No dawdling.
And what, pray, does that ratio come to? 1.00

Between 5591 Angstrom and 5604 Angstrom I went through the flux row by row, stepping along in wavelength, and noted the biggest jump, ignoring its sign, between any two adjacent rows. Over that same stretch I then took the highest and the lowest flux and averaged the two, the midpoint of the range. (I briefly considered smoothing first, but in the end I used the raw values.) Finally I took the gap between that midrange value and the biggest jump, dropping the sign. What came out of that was 16.86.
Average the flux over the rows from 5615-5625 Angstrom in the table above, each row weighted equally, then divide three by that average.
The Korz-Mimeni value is 0.1752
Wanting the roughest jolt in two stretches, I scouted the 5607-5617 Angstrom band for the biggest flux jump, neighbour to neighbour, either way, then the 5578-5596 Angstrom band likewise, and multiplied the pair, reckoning 0.180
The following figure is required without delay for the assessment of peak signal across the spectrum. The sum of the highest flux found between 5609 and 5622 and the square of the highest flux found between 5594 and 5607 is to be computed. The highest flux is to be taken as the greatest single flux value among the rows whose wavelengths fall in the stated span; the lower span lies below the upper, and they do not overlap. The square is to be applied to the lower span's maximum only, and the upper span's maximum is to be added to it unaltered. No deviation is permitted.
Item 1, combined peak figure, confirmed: 356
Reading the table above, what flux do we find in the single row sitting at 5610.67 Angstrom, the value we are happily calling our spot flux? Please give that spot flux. 17.2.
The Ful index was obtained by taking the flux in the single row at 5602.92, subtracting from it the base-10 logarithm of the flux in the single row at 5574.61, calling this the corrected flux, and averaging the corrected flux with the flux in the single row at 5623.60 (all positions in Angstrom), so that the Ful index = 16.2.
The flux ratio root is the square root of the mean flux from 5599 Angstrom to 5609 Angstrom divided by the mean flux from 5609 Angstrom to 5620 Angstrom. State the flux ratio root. 0.99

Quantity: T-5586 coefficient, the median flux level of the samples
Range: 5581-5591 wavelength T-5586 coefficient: 18.0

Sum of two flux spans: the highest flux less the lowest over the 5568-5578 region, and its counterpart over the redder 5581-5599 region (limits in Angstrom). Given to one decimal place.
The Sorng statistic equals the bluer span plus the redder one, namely 2.8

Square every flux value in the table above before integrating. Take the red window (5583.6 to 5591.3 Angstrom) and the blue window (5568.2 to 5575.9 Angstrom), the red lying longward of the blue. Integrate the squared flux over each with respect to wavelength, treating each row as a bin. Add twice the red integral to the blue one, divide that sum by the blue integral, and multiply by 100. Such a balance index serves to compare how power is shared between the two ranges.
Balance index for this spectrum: 330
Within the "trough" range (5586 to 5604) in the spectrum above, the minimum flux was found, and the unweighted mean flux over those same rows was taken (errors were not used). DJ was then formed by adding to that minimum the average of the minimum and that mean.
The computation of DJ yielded 34.0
